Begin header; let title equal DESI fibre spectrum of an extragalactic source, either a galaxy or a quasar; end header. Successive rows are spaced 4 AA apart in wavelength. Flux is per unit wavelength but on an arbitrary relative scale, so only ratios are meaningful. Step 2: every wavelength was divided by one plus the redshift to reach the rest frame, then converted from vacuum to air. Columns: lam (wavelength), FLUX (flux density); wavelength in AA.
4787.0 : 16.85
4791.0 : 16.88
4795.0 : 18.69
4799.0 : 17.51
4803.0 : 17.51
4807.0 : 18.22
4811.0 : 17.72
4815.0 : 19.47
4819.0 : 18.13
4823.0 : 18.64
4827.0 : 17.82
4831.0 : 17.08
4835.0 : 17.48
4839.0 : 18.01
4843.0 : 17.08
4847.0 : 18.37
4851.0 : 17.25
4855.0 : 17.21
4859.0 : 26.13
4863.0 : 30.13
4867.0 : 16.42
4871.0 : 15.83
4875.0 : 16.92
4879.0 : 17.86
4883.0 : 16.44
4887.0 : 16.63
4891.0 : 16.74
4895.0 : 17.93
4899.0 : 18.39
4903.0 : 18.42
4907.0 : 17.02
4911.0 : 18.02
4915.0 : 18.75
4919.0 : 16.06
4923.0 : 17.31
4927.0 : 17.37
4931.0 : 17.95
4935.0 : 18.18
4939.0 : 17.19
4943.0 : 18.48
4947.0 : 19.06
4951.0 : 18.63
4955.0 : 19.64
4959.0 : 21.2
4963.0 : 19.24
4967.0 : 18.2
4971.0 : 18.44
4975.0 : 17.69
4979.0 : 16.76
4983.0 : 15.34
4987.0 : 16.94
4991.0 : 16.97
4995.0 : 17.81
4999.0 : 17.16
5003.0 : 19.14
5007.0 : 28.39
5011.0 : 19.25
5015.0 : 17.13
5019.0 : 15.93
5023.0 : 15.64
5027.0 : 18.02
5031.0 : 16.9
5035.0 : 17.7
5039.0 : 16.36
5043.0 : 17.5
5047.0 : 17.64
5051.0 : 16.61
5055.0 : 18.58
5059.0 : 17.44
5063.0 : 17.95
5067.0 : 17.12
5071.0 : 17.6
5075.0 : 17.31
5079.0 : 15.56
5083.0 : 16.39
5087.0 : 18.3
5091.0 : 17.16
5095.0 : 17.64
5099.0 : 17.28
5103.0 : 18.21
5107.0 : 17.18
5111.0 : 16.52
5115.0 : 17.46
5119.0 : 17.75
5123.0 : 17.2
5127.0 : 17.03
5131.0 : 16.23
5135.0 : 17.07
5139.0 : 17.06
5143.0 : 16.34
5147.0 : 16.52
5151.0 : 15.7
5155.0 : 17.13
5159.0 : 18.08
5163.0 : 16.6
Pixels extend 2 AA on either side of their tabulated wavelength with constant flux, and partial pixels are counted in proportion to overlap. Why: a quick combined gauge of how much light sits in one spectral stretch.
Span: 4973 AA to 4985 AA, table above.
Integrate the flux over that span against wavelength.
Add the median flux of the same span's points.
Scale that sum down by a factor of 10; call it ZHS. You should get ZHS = 22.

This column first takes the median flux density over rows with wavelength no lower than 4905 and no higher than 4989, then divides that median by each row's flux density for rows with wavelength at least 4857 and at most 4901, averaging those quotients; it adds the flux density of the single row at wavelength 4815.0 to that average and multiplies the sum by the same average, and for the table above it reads 20.2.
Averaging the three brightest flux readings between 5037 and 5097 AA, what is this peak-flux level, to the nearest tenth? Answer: 18.3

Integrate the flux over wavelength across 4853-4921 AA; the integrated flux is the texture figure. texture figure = 1260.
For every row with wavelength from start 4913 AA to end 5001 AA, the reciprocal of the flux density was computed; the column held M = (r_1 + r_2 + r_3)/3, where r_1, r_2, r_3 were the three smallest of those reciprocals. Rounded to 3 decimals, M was 0.050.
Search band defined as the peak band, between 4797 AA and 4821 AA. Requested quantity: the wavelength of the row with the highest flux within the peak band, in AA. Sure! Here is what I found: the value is 4815.0 AA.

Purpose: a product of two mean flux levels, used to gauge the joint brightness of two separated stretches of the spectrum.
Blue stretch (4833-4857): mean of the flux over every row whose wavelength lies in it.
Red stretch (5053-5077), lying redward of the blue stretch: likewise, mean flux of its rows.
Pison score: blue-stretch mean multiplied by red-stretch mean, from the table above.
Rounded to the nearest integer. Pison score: 310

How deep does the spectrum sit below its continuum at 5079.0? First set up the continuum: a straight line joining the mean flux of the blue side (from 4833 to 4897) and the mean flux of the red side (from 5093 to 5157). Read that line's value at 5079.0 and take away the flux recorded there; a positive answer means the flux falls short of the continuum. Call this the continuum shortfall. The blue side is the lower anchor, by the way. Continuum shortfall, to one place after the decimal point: 1.7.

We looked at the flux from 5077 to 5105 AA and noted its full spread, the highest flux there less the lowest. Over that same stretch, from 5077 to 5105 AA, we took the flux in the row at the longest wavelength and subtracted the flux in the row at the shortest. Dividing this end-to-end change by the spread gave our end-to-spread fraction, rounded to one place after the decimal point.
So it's 1.0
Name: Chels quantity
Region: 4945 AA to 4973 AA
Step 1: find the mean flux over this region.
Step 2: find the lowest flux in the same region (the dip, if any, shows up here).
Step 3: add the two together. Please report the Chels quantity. 37.4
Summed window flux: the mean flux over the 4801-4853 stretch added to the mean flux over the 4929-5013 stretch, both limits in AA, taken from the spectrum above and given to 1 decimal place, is 36.6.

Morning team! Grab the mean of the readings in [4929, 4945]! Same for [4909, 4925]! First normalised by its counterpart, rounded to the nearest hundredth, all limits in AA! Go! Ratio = 1.02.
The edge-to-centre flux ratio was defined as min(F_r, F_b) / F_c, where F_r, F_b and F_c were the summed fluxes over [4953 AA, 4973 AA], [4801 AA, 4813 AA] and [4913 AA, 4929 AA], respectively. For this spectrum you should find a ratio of 0.77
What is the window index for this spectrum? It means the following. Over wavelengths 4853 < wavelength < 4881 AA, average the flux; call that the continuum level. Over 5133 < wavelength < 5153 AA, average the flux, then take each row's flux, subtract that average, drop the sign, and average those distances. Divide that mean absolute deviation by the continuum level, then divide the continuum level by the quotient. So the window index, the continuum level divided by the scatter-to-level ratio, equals 956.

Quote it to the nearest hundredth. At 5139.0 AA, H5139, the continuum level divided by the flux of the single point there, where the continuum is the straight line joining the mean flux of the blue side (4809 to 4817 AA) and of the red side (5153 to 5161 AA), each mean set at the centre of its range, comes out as 1.03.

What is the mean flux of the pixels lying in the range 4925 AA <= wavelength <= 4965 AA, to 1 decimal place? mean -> 18.7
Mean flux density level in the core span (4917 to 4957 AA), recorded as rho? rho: 18.0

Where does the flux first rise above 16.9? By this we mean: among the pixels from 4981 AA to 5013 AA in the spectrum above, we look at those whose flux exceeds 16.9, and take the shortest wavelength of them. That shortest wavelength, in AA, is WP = 4987.0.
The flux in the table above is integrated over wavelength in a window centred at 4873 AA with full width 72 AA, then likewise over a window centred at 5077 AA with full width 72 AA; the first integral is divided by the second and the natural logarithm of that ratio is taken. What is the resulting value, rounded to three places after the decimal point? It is 0.065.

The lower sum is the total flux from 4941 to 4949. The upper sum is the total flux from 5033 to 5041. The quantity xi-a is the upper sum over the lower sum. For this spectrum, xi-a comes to 0.91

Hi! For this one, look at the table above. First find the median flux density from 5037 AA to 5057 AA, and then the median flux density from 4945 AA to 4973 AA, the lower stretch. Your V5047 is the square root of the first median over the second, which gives 0.96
